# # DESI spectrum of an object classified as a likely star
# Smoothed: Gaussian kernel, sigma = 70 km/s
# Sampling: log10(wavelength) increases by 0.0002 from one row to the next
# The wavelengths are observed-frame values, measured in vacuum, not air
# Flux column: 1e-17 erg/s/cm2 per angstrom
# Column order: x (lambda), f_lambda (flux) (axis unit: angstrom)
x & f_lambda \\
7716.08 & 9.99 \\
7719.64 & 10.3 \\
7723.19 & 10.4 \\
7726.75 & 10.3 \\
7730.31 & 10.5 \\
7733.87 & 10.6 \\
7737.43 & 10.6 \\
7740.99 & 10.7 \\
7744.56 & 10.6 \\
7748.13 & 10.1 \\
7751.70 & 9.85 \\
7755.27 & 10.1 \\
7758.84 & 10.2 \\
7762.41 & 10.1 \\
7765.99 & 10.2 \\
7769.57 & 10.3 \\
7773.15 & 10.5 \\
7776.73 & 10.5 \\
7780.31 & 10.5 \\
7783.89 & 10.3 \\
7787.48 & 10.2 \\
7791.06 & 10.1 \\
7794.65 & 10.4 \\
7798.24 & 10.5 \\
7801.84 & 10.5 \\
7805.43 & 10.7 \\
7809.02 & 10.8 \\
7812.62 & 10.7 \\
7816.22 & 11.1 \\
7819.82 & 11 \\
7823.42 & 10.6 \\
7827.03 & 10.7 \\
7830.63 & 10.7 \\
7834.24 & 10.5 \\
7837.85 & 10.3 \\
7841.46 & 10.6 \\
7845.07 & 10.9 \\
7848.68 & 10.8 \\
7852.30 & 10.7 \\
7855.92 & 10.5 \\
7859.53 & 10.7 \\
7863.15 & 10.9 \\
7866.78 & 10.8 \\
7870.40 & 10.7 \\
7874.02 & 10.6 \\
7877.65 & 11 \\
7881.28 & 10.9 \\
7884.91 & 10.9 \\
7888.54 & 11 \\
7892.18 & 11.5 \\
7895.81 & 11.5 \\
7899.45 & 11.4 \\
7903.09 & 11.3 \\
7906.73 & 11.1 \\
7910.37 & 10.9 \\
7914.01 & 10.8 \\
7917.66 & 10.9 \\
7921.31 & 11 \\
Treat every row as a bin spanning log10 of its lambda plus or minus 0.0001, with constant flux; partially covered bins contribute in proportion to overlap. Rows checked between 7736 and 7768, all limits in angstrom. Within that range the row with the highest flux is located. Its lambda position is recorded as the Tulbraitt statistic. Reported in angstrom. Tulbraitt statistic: 7740.99 angstrom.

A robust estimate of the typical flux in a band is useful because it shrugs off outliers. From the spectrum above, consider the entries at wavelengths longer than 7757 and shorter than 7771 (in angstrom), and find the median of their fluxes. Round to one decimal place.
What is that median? 10.2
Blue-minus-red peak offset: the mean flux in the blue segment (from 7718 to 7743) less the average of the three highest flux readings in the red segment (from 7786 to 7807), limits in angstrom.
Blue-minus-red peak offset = -0.08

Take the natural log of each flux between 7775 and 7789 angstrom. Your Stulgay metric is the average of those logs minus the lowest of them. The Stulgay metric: 0.017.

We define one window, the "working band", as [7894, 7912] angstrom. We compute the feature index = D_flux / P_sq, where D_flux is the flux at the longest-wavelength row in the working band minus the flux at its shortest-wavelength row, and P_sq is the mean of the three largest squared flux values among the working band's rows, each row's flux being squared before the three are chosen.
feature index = -0.0046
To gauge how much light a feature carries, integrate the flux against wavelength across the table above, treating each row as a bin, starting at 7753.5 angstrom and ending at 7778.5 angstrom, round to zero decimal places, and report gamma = 257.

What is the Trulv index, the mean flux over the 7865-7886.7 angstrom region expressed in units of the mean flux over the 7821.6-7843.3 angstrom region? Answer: 1.024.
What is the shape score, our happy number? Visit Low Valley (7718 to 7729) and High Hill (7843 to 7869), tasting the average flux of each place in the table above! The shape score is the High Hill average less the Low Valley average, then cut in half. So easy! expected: 0.21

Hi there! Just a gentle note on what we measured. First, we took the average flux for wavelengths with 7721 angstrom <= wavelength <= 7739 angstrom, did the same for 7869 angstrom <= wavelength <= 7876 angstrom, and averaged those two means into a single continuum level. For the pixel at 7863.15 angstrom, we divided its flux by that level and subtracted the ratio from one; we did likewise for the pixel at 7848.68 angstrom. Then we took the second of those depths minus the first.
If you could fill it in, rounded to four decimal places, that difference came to 0.0095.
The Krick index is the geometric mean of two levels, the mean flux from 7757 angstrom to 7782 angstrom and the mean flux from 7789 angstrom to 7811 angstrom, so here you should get 10.4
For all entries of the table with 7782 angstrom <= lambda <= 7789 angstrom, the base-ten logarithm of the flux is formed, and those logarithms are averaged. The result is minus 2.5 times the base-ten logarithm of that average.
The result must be -0.012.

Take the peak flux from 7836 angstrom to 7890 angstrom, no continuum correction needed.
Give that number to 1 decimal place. 11.0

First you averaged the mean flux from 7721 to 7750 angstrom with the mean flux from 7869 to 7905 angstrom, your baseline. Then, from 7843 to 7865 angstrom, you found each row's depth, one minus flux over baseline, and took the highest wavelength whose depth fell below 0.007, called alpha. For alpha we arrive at 7863.15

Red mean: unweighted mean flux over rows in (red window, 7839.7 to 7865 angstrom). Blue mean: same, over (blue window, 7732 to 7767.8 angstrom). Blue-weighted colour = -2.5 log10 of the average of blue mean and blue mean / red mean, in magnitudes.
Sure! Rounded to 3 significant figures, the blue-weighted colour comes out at -1.88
